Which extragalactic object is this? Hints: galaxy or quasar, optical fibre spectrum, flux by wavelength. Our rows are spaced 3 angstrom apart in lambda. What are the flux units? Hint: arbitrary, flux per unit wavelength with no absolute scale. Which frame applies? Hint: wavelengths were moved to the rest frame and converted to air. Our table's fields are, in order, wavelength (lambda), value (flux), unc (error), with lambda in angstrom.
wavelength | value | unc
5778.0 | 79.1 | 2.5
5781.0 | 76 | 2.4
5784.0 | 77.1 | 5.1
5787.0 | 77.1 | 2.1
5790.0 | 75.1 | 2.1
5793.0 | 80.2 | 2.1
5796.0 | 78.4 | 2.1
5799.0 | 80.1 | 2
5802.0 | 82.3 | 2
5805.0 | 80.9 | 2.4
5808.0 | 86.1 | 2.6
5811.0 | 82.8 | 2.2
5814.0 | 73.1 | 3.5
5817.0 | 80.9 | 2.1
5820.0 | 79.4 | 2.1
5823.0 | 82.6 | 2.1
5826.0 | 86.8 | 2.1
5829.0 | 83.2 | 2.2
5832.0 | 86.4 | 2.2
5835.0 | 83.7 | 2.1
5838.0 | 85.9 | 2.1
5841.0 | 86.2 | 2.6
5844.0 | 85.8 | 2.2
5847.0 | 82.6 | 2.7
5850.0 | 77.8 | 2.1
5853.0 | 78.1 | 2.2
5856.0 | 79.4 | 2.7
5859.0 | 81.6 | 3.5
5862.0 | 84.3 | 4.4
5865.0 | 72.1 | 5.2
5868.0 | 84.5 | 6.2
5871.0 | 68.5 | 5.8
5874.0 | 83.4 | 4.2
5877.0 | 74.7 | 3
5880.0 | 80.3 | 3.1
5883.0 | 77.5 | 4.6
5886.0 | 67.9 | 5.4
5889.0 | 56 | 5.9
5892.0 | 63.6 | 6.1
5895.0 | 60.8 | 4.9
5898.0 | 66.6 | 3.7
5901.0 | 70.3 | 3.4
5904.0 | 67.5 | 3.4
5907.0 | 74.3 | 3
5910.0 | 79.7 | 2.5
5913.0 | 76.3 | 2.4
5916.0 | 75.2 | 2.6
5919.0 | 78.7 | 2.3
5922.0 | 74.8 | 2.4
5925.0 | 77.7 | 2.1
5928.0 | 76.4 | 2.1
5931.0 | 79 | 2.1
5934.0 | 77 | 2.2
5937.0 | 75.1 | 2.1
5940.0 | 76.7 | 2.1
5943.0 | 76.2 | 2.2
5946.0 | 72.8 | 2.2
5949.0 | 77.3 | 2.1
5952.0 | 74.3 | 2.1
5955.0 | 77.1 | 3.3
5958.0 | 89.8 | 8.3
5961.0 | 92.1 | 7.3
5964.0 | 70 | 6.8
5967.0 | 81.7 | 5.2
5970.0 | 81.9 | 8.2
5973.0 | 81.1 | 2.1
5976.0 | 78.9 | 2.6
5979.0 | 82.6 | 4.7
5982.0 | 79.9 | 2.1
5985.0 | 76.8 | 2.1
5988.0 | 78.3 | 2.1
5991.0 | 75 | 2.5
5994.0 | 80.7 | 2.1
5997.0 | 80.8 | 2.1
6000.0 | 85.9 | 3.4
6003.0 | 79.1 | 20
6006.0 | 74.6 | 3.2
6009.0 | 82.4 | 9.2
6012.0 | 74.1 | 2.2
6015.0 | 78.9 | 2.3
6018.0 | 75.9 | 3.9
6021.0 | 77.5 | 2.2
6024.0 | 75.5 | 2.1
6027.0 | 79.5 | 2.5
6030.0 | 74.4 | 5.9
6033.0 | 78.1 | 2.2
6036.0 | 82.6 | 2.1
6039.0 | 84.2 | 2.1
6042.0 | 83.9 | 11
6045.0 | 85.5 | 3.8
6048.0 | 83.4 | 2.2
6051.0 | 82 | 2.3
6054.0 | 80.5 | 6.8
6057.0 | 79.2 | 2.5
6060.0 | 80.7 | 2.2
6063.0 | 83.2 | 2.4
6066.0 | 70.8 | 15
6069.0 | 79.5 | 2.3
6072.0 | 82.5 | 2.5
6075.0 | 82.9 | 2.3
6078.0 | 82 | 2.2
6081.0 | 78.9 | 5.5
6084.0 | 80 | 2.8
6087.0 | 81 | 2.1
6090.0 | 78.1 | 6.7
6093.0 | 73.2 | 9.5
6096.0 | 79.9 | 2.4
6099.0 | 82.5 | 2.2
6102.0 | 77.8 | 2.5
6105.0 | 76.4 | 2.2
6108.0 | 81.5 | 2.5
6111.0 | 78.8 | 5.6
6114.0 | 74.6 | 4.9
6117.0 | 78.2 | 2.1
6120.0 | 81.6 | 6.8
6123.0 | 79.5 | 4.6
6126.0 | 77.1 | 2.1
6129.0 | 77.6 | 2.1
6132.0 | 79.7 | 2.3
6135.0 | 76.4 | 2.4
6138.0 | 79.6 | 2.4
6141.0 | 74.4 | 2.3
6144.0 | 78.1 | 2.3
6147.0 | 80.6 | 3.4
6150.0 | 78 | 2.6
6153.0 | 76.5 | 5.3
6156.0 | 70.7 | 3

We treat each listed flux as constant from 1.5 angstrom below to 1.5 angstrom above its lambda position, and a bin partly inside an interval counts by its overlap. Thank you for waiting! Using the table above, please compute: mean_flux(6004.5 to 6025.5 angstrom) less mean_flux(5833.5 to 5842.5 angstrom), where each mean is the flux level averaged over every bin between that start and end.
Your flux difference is -8.3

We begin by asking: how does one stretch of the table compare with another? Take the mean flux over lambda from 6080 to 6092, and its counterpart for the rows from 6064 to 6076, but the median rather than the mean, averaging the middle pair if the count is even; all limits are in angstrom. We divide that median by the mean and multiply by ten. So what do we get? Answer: 10.2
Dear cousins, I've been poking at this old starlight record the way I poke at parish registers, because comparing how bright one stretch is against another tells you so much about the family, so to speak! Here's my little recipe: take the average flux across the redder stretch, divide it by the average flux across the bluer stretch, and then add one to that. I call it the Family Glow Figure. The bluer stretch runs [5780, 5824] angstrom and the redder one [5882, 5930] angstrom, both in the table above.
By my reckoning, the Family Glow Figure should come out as 1.90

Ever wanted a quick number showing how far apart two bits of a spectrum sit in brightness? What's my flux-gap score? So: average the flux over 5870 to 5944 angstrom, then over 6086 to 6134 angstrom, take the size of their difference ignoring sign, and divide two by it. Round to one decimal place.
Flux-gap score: 0.4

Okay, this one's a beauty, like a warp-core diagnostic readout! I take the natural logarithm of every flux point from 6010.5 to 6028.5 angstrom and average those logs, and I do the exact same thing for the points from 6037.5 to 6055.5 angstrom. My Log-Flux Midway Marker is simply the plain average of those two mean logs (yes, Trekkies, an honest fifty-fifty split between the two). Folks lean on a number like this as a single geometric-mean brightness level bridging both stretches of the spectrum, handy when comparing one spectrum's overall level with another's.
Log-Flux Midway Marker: 4.38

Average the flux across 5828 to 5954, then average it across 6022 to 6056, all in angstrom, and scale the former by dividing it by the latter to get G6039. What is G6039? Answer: 0.95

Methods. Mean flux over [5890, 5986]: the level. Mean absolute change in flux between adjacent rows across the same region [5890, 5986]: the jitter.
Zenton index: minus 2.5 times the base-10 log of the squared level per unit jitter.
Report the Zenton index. -7.9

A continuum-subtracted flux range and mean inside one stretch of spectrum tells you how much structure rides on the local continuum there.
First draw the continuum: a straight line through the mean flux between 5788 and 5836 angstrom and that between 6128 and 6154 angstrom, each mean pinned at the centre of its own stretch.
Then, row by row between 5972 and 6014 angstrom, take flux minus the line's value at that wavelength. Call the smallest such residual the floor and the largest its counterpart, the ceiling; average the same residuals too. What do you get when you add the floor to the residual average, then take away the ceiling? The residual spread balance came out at -12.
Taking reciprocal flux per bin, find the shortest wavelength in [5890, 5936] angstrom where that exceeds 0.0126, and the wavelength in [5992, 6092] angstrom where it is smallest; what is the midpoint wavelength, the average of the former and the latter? 5946.0 angstrom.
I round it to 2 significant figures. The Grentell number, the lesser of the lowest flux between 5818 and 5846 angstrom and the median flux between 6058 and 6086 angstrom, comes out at 79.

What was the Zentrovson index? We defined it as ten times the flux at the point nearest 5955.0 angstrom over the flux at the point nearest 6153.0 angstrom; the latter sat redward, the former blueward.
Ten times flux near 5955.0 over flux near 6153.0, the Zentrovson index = 10.1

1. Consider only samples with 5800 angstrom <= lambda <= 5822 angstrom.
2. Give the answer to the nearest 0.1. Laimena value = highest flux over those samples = 86.1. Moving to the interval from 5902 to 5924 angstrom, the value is 79.7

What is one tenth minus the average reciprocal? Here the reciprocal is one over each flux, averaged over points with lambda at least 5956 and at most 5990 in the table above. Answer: 0.0876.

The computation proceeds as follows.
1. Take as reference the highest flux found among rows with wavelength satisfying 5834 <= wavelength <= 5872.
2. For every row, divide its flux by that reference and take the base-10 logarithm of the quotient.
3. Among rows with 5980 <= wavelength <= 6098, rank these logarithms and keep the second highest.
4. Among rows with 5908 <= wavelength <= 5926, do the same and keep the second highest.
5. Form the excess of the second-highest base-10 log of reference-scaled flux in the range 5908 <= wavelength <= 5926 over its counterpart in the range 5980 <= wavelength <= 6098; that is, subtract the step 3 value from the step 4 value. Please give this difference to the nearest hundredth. -0.04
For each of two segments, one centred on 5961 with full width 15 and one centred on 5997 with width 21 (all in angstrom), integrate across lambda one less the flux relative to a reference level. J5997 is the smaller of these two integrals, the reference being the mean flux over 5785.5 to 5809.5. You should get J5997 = -0.4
